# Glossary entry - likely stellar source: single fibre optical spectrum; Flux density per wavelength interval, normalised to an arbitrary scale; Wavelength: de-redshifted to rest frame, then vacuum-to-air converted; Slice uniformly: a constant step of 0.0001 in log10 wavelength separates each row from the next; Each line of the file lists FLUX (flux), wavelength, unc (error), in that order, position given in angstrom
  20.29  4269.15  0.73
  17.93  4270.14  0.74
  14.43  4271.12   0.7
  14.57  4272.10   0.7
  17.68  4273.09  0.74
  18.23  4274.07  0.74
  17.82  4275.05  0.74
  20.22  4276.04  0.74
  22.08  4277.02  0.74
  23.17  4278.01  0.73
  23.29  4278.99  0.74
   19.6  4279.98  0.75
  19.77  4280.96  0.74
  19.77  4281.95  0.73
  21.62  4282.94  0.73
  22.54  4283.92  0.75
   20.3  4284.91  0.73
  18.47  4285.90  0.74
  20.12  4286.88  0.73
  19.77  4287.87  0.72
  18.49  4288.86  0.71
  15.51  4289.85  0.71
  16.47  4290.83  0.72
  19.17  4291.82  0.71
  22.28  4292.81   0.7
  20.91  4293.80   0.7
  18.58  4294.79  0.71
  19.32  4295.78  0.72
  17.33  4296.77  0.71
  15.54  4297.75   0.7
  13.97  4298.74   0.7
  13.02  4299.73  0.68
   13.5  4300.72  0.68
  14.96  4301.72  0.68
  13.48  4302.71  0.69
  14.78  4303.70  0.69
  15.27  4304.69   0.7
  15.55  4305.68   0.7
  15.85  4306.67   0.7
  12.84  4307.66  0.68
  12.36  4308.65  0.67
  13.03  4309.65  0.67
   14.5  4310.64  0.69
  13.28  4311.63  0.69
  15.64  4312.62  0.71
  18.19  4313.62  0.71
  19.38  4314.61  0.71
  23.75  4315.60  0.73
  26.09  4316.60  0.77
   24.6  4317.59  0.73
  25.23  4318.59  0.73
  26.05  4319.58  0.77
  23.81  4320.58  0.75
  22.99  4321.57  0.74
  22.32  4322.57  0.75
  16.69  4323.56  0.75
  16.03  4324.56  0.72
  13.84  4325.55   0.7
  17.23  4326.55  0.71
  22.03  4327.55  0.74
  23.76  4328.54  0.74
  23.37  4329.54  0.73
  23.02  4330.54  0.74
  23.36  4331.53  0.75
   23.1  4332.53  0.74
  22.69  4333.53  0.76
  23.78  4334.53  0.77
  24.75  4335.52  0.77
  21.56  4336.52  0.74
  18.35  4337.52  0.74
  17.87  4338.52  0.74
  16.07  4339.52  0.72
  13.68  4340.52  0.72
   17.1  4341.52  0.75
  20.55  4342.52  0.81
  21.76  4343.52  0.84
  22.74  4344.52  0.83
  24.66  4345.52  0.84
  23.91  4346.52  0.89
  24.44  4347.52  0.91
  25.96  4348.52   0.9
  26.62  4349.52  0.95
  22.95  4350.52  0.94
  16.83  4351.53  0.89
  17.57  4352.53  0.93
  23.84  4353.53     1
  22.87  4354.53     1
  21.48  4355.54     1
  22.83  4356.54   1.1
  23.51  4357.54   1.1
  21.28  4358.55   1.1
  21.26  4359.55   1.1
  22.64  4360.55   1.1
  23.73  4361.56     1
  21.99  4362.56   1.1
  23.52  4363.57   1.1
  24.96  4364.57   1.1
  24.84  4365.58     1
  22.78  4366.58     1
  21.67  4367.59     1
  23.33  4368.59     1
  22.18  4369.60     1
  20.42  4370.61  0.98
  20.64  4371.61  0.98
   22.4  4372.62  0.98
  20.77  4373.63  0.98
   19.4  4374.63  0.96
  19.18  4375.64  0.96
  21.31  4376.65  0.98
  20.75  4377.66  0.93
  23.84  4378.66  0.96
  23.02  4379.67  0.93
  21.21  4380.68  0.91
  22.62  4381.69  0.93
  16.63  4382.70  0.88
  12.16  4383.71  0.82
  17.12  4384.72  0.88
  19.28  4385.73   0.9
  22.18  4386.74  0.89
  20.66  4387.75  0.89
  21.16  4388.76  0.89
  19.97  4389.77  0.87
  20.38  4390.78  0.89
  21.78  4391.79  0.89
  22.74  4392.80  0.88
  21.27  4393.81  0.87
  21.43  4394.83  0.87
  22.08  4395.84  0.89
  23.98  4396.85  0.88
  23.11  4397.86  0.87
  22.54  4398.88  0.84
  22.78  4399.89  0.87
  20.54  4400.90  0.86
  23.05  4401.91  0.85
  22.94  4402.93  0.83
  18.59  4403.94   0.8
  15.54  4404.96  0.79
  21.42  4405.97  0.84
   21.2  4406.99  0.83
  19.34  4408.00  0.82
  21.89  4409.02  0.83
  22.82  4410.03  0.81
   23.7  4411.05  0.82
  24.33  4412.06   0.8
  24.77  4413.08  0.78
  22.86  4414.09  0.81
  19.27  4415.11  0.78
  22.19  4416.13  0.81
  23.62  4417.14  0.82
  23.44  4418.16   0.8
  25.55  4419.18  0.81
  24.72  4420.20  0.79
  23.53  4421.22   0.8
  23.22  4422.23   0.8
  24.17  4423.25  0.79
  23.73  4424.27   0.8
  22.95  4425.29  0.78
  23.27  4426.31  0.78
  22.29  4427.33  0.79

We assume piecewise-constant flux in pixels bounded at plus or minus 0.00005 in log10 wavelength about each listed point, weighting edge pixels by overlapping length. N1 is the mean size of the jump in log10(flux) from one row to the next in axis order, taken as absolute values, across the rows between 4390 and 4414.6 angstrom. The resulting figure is 0.033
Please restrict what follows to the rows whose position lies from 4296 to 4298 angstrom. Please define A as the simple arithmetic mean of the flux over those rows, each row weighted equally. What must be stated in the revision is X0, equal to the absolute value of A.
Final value 16.4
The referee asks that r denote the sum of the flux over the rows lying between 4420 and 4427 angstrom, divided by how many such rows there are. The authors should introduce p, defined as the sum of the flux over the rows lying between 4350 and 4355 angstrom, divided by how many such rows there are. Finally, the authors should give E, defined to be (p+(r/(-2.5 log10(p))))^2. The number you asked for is 186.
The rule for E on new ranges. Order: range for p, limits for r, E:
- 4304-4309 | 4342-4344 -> 50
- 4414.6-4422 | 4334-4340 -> 296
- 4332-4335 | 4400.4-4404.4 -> 287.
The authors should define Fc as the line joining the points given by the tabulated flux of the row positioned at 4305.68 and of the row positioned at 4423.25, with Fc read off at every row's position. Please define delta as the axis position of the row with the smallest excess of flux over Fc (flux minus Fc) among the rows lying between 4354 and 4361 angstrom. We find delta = 4359.55 angstrom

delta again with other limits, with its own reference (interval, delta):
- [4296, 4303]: 4299.73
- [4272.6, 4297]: 4289.85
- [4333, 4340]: 4339.52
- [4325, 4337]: 4325.55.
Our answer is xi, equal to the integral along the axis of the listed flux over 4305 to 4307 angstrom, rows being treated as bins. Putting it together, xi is 31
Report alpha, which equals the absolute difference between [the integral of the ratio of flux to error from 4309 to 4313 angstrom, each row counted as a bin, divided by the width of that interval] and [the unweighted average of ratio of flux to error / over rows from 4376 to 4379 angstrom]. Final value 2.6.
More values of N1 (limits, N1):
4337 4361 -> 0.041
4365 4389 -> 0.045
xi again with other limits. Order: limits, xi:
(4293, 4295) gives 41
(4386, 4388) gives 43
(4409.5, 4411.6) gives 49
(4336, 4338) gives 40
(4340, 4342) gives 31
